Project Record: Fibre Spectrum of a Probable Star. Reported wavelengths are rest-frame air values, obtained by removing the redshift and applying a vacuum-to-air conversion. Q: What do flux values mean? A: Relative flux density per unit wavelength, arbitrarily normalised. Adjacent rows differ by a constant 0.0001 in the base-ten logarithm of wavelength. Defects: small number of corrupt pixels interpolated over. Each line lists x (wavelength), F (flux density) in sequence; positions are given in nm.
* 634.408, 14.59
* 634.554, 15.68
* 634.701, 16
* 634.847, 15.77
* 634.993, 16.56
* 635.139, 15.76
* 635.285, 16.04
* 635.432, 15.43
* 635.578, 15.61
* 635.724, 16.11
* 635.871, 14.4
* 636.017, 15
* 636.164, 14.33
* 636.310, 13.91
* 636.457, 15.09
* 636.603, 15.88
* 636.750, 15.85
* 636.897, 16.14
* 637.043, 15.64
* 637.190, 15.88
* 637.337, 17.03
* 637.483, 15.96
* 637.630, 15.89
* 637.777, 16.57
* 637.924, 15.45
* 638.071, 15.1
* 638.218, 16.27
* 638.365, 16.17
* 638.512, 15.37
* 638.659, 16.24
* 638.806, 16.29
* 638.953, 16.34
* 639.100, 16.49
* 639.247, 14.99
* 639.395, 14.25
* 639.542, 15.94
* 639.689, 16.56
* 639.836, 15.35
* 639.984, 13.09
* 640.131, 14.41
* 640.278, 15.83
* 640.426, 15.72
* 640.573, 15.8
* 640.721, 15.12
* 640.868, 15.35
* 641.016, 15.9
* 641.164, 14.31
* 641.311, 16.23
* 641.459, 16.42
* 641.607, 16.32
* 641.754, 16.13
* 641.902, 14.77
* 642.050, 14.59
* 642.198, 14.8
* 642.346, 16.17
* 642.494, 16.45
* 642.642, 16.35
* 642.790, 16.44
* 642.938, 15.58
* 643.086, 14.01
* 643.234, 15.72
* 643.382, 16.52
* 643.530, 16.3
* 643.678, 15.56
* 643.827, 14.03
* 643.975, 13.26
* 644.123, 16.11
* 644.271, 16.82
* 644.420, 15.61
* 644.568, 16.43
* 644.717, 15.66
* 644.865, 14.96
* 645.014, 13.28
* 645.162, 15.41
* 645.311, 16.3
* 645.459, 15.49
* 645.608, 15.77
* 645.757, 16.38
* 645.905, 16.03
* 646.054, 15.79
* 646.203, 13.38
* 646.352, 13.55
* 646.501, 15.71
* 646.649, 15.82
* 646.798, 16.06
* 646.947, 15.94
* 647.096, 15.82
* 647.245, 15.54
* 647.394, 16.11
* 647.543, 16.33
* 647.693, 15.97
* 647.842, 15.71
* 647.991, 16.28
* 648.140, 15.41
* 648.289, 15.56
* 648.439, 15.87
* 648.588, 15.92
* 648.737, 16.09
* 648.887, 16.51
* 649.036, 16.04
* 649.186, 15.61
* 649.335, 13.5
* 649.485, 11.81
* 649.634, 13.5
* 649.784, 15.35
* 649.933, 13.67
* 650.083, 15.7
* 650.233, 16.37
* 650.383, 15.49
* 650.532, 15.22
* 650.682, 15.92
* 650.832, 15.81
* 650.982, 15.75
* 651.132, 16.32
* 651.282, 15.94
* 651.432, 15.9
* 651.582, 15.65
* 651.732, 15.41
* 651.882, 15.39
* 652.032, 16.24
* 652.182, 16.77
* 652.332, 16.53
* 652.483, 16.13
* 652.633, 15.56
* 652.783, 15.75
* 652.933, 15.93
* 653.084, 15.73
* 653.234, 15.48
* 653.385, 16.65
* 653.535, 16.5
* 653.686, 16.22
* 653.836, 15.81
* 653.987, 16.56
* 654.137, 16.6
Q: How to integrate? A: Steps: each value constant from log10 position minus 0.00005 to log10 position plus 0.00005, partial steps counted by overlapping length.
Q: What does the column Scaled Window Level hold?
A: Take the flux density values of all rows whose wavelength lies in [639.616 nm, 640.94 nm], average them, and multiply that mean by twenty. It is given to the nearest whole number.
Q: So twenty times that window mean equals 305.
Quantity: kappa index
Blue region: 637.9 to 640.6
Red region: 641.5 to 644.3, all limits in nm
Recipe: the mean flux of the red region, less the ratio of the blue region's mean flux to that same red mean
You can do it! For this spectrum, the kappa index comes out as 14.6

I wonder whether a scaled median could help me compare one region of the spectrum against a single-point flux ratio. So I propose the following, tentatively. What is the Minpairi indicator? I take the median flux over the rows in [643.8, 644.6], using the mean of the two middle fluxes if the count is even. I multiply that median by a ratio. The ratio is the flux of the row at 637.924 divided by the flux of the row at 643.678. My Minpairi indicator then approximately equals 15.7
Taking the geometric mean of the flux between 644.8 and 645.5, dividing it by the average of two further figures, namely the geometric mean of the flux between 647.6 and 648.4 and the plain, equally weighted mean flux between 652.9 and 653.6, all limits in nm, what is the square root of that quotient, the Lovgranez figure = 0.97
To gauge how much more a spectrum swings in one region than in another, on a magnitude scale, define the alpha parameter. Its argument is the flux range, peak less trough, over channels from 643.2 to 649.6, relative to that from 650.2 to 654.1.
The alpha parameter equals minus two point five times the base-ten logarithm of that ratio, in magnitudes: -1.3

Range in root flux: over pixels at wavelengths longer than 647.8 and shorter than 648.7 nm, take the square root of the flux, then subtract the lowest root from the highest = 0.109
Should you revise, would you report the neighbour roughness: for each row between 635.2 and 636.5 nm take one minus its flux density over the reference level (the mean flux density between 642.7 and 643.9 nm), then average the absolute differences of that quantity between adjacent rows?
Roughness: 0.047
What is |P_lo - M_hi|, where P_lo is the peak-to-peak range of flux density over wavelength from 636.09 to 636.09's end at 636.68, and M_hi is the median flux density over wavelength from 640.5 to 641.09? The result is 13.6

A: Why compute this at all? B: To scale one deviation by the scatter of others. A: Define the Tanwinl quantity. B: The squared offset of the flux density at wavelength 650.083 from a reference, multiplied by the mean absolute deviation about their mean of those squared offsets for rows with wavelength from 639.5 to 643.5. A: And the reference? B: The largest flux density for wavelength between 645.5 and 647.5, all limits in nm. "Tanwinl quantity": 0.8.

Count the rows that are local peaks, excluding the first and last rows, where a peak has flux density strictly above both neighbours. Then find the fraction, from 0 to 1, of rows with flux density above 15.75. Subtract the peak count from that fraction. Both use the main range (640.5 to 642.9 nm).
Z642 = -2.4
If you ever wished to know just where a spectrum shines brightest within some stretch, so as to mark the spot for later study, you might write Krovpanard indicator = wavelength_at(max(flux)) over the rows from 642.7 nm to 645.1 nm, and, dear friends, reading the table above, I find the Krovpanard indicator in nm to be 644.271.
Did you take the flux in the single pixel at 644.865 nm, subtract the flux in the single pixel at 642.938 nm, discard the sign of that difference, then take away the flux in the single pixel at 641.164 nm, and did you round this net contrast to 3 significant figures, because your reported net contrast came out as -13.7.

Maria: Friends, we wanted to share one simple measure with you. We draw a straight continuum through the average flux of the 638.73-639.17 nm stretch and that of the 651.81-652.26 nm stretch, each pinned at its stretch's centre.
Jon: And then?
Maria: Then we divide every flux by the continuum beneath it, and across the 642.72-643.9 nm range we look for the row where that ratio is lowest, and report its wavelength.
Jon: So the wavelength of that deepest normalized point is 643.086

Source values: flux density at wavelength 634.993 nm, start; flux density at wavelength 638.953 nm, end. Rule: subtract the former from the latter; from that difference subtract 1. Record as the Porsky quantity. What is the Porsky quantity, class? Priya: -1.2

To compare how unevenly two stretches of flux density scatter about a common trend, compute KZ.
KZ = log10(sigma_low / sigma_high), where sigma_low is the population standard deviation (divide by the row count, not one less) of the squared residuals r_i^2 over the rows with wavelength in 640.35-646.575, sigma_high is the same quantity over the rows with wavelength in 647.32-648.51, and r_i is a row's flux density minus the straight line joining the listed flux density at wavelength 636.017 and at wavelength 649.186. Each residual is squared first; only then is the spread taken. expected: 0.7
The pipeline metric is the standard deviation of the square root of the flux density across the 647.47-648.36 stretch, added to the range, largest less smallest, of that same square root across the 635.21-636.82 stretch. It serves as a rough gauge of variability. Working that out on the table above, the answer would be 0.33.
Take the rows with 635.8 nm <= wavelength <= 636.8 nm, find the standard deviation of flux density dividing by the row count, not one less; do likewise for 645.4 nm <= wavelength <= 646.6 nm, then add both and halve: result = 0.88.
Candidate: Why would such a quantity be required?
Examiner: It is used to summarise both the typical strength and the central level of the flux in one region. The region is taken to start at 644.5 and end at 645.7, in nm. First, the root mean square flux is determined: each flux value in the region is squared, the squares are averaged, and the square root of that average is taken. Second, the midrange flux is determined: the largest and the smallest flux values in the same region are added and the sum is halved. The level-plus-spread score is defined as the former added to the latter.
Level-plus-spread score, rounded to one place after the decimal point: 30.3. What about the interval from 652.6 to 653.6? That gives 32.0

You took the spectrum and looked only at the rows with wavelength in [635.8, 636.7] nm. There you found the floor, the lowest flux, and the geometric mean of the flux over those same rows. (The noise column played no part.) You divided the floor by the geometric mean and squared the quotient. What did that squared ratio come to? 0.89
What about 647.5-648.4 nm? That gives 0.94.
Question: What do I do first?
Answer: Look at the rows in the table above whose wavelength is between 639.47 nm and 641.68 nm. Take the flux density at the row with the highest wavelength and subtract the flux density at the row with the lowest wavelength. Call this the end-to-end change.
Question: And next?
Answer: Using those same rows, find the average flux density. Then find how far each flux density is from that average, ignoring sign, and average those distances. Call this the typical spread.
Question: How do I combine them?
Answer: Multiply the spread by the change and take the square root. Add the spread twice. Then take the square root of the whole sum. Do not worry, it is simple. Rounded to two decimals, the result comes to 1.39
